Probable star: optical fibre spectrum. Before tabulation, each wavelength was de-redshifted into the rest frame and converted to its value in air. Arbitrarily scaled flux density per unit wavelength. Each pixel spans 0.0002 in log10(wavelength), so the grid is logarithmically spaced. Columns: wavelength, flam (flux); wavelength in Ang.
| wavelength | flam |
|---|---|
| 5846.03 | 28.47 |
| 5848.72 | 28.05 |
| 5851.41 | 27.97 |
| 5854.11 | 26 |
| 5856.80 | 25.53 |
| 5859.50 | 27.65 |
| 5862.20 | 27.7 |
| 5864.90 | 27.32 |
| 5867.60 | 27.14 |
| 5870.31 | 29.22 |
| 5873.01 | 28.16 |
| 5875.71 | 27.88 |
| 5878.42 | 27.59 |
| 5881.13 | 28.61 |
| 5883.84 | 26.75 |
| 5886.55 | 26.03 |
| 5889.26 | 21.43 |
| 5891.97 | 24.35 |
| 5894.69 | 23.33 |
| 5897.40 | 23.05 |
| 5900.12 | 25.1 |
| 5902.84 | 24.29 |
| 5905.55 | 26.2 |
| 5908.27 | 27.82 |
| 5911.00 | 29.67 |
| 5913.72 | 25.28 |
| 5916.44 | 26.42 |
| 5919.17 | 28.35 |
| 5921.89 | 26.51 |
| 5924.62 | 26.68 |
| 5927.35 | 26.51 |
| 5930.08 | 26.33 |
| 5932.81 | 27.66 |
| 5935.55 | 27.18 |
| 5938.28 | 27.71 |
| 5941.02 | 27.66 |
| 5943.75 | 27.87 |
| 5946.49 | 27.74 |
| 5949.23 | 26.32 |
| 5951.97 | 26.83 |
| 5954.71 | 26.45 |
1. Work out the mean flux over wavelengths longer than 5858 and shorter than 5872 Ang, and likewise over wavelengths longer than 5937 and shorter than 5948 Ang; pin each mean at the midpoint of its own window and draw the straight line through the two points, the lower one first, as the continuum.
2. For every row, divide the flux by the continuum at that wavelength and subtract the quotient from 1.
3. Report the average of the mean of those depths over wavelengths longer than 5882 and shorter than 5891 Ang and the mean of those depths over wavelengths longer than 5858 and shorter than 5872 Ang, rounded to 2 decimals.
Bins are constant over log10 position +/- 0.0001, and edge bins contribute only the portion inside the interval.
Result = 0.05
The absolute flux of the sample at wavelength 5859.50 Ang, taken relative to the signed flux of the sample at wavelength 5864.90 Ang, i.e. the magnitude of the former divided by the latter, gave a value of 1.01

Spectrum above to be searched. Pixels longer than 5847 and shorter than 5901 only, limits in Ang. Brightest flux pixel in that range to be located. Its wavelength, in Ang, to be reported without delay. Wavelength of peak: 5870.31 Ang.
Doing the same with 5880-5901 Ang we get 5881.13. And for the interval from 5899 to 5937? 5911.00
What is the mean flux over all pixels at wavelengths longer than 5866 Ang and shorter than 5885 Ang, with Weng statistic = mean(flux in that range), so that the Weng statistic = 27.9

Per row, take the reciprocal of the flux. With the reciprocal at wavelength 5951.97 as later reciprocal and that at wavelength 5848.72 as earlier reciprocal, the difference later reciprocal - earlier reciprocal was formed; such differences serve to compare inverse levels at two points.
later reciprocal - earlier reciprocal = 0.002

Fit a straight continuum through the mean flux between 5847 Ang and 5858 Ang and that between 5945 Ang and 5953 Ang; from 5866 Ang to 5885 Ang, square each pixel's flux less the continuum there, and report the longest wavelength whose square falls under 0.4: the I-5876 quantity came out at 5883.84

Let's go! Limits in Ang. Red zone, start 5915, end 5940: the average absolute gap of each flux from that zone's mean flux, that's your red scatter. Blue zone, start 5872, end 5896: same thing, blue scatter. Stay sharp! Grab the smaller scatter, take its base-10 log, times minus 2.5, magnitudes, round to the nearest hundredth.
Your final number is 0.54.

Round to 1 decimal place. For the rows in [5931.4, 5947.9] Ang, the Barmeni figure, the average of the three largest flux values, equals 27.8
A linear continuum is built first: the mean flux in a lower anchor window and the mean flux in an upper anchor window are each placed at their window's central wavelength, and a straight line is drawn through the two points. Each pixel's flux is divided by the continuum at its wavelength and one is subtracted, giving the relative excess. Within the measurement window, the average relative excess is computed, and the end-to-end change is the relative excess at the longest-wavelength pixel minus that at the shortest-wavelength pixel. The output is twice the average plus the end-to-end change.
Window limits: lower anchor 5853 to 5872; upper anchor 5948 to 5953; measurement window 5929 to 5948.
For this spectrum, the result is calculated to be 0.12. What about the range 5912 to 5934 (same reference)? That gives 0.09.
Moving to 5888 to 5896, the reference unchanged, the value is -0.22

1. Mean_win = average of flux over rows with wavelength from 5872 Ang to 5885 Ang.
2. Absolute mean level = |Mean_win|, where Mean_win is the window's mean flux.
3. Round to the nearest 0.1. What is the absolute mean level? 27.8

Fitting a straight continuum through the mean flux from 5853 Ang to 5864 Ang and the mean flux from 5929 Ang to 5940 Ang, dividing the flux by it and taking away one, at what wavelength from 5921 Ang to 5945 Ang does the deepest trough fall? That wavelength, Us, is 5930.08 Ang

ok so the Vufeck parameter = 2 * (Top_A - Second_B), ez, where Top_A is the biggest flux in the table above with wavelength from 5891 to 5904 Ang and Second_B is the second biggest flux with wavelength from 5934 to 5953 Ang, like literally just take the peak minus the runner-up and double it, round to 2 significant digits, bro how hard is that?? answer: -5.3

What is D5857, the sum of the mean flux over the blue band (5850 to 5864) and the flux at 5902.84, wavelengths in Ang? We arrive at 51.3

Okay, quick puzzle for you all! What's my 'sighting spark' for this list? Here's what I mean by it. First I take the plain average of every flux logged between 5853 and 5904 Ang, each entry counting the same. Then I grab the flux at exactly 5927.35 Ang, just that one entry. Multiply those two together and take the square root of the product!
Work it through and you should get 26.34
